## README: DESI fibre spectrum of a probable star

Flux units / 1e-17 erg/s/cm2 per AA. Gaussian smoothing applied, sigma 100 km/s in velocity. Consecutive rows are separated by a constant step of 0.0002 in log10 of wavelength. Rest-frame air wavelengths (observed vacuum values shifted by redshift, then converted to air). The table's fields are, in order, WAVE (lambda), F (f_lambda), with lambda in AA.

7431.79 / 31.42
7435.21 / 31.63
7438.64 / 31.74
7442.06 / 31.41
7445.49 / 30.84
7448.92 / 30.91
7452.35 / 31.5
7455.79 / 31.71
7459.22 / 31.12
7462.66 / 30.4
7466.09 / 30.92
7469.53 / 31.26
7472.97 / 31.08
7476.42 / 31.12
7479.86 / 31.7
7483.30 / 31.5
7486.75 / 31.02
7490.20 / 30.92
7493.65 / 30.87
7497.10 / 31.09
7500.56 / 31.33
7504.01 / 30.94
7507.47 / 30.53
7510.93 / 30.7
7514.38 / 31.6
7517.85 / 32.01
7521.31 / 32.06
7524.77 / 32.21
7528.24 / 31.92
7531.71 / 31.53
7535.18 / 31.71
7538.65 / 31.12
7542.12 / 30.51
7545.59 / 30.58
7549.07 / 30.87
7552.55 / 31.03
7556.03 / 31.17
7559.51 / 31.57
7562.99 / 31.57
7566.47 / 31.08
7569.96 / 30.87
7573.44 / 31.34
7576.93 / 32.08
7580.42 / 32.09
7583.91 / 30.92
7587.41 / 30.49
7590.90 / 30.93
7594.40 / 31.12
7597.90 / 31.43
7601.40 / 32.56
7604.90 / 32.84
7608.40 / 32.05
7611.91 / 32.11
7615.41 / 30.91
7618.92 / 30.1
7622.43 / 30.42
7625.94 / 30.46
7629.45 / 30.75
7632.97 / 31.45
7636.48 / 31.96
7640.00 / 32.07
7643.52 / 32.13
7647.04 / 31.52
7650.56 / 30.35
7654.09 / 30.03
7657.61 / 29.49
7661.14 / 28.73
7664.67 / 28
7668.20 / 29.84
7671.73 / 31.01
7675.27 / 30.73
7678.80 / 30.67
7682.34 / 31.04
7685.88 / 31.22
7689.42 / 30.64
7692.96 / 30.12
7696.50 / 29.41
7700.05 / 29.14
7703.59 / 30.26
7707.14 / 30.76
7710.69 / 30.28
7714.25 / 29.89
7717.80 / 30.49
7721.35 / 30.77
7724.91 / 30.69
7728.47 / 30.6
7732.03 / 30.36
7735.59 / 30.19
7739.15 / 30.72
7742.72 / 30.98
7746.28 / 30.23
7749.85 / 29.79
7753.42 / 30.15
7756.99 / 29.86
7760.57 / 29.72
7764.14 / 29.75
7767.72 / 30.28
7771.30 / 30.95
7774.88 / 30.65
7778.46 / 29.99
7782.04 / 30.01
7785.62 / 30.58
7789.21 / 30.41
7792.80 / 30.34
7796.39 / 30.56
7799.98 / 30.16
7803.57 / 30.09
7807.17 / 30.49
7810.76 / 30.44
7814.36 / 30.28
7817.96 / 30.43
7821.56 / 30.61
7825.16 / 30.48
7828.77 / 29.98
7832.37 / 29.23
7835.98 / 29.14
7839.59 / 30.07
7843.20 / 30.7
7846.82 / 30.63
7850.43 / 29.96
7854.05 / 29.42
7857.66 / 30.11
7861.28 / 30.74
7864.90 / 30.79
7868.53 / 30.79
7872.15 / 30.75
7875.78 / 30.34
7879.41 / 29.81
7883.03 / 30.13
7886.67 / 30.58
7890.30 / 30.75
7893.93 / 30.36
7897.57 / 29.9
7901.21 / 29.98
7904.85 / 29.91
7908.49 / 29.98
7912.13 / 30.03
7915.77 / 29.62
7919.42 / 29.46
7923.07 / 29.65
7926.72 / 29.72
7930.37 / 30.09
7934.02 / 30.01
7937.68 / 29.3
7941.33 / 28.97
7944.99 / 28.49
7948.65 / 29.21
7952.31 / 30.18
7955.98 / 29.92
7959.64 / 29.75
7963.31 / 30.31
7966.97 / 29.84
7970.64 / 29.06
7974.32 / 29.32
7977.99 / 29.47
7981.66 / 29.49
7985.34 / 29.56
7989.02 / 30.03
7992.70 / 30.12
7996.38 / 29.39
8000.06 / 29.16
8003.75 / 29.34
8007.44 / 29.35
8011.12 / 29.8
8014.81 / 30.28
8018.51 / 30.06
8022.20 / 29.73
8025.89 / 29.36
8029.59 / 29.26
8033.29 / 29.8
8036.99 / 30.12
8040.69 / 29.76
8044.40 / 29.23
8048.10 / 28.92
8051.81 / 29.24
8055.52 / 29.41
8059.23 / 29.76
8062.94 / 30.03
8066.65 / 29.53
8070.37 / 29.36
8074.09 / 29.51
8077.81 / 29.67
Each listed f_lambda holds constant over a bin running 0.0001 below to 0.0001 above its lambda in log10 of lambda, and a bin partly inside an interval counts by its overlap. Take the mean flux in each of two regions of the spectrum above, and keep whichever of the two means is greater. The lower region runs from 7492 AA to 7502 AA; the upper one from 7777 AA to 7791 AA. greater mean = 31.1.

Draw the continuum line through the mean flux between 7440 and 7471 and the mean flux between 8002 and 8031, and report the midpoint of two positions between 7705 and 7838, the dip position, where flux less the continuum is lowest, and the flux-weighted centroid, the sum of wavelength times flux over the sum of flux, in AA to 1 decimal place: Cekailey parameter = 7803.6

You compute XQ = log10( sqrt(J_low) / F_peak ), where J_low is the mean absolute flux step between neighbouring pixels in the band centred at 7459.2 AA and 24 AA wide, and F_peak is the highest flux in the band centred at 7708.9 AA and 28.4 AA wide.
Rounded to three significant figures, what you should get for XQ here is -1.64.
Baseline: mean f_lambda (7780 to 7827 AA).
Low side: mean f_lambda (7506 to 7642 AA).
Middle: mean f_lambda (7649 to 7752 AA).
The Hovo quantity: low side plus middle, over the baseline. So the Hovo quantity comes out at 2.03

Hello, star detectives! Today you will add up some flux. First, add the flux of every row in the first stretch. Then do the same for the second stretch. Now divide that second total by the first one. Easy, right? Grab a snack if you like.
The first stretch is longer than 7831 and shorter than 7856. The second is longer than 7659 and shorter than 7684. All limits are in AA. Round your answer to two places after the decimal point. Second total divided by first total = 1.00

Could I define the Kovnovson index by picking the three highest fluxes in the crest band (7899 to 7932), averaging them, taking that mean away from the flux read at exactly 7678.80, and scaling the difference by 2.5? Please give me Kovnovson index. 1.6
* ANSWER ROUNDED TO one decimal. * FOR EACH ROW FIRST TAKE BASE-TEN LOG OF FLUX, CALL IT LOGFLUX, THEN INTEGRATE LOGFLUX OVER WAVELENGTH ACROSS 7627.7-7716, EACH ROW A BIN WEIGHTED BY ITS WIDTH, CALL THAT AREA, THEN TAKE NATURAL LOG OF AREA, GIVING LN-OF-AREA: 4.9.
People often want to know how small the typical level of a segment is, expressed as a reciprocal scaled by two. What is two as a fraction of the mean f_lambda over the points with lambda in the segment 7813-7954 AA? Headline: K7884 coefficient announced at 0.0666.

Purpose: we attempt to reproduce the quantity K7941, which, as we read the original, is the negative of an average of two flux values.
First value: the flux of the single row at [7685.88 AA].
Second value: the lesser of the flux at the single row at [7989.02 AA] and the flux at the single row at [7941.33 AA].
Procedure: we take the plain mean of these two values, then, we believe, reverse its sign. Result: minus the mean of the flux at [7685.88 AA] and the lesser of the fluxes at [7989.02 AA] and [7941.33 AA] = -30.1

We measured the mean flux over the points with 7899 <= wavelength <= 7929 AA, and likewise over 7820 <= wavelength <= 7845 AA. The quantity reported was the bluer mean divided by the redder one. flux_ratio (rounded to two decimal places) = 1.01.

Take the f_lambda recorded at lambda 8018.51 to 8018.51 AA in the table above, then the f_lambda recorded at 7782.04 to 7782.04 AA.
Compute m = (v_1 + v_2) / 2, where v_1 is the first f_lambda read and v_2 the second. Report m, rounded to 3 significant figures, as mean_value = 30.0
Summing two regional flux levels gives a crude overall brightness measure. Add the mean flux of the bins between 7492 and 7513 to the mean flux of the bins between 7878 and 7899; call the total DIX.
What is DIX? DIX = 61.2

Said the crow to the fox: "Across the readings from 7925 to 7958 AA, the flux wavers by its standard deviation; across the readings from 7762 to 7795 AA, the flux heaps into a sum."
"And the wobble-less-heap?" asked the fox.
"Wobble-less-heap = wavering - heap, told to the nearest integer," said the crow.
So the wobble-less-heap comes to -272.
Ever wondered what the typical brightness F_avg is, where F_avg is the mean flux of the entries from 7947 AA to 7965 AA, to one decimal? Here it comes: 29.9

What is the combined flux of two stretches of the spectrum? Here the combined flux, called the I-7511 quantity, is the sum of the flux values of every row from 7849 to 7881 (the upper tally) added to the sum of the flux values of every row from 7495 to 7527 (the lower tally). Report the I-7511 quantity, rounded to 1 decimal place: 555.2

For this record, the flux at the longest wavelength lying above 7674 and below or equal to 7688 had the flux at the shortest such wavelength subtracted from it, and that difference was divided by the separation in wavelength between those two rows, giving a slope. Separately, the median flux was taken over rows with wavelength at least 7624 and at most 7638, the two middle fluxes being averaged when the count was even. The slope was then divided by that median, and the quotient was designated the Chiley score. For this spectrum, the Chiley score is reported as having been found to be 0.0015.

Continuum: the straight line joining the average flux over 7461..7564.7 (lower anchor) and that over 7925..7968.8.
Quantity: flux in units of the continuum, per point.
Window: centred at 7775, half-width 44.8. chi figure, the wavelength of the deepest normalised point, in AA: 7760.57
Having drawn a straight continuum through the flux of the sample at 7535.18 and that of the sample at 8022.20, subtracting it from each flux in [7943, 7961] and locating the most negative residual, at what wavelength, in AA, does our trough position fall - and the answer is 7944.99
